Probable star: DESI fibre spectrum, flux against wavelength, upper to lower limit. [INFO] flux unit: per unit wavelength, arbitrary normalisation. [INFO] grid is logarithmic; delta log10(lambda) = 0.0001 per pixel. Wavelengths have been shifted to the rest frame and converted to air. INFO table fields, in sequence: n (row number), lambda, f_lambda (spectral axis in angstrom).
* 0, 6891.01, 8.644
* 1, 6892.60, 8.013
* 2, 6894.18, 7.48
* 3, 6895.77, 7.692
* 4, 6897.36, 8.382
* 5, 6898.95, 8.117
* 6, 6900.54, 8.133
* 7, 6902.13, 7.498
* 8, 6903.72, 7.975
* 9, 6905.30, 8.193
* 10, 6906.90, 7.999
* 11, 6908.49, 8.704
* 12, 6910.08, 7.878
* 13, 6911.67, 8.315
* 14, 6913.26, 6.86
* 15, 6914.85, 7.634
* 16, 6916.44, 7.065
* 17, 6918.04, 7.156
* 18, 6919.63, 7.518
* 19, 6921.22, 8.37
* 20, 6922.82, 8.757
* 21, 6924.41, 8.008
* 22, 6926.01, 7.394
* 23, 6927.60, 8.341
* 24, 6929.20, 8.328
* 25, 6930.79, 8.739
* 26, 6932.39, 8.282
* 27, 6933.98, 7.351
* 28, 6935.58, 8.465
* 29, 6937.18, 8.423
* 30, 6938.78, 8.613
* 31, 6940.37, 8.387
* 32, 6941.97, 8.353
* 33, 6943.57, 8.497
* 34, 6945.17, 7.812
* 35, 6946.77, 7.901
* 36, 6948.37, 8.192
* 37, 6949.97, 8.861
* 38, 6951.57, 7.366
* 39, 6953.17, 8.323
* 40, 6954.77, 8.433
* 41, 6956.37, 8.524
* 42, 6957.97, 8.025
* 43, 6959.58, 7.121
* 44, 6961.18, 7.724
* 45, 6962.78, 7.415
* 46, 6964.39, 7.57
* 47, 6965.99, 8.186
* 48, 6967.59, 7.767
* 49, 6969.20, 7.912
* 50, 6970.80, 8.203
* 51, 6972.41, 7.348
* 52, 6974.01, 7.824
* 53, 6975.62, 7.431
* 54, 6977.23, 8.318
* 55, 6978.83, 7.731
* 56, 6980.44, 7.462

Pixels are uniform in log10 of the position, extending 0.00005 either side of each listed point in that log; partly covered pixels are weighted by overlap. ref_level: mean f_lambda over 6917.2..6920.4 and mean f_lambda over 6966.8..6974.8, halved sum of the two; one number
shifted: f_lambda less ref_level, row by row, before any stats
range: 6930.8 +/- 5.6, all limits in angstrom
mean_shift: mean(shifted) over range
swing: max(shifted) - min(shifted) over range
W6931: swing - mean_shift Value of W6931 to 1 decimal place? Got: 0.8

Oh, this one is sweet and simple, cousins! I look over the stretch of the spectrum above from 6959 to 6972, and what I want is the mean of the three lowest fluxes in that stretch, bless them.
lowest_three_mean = 7.4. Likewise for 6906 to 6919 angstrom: 7.0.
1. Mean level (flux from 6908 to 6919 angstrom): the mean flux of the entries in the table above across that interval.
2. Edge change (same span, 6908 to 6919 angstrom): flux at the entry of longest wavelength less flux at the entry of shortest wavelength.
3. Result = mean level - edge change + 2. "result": 11.2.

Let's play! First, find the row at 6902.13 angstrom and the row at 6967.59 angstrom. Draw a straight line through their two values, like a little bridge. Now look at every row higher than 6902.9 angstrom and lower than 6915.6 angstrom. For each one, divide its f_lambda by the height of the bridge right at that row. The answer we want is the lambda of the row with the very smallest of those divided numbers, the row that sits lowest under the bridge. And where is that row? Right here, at 6913.26 angstrom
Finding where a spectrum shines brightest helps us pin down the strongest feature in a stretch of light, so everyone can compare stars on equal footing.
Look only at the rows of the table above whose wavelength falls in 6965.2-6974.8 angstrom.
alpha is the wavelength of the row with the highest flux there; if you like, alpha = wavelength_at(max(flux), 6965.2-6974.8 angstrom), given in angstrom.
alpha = 6970.80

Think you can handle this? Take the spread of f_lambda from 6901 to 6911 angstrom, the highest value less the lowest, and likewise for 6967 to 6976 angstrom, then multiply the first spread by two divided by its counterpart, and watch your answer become 2.8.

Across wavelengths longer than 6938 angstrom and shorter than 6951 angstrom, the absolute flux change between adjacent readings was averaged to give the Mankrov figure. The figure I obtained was 0.31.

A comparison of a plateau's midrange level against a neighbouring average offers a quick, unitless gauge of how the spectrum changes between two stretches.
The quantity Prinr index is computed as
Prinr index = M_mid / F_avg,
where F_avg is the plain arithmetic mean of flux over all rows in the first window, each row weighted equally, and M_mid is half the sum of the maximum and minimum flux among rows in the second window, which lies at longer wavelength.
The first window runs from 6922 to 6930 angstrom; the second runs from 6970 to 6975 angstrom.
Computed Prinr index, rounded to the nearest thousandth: 0.952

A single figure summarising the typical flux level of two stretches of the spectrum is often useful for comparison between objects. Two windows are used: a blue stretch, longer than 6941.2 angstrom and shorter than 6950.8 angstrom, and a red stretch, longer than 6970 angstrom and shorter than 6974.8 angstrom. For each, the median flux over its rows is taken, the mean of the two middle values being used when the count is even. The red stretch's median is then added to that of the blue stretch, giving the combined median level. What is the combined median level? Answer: 16.1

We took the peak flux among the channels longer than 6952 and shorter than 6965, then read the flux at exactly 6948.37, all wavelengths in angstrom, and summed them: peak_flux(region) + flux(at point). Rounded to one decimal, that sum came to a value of 16.7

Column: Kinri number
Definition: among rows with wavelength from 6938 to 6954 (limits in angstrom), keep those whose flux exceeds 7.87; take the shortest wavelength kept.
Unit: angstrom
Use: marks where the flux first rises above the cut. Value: 6938.78 angstrom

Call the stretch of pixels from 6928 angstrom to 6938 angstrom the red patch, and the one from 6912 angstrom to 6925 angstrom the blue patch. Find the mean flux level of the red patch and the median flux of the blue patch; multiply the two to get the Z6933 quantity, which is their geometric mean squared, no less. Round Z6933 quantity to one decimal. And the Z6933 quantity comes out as 62.6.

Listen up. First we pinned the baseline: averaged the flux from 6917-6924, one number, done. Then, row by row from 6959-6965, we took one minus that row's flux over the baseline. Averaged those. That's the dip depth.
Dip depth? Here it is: 0.06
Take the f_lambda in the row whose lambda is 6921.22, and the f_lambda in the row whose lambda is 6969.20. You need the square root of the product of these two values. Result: 8.14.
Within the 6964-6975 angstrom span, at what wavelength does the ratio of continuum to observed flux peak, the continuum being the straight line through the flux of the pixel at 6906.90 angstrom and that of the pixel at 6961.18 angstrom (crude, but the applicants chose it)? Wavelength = 6972.41 angstrom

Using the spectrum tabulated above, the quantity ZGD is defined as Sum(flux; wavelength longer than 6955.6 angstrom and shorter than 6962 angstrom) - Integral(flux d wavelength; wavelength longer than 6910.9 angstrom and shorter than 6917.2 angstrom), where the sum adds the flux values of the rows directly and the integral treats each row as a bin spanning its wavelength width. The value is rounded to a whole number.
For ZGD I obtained -16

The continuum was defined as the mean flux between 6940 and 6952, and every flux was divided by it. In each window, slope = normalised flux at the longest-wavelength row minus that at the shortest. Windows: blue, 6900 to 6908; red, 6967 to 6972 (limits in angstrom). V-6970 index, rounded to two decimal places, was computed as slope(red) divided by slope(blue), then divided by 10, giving -0.33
